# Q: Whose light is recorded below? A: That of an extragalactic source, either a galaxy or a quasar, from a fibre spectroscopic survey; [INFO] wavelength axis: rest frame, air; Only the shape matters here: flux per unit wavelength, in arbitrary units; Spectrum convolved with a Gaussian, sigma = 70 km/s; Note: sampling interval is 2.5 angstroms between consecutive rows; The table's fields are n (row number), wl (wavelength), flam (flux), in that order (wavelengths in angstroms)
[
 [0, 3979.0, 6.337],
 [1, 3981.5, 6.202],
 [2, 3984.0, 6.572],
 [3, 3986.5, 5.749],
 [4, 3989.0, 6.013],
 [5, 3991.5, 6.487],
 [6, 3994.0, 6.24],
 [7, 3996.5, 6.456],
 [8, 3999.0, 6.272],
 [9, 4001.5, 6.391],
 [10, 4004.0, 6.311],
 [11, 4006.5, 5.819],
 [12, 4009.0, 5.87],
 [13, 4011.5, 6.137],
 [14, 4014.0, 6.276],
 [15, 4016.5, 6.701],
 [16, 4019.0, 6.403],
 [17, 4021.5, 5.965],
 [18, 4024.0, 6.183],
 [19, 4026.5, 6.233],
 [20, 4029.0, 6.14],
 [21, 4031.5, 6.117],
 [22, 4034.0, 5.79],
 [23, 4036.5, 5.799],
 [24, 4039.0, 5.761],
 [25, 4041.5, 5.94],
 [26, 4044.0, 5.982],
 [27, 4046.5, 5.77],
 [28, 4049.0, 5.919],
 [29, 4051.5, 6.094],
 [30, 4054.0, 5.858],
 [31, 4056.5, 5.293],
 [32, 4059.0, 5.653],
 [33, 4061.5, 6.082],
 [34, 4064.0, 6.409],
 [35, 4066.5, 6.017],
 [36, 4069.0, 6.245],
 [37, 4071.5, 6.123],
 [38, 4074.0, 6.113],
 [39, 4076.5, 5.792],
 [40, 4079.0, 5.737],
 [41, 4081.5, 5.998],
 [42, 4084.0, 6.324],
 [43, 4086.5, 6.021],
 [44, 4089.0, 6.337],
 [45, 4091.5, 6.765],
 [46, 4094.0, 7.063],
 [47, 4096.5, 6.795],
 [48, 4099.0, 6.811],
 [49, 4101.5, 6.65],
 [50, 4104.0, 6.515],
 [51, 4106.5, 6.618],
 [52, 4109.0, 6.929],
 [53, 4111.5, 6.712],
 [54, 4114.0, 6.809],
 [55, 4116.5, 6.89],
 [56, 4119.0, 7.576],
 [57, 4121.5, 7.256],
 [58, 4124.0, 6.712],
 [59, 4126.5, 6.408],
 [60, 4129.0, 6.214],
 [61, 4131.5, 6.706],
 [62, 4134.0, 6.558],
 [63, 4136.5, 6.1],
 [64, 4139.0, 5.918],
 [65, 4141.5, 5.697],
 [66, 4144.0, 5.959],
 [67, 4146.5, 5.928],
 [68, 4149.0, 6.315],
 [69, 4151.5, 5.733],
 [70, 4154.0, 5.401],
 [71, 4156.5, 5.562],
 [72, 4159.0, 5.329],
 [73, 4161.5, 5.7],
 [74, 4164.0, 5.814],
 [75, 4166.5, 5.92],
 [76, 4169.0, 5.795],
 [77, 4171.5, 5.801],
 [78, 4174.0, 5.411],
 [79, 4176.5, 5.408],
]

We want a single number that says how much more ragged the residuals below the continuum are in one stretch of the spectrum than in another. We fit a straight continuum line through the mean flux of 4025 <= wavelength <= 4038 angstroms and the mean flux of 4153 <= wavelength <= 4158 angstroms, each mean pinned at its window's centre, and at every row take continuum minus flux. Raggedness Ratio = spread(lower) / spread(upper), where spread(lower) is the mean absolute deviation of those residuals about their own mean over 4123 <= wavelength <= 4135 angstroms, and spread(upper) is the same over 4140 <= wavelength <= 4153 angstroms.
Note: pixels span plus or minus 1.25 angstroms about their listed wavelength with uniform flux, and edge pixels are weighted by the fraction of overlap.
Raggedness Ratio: 1.0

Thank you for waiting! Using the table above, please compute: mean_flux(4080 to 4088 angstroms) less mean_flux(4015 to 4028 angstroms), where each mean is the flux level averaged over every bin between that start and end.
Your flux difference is -0.18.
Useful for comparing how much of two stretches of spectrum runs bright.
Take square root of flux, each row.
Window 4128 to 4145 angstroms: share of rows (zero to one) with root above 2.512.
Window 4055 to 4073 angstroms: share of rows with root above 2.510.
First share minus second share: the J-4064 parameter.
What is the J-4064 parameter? 0.14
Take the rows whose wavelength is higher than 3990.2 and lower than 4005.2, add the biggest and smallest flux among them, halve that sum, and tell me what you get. 6.4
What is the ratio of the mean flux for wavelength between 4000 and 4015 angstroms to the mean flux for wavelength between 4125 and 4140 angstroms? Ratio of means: 0.97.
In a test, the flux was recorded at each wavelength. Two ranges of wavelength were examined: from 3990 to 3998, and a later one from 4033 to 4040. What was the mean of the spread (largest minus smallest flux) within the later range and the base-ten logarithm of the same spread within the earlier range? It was -0.28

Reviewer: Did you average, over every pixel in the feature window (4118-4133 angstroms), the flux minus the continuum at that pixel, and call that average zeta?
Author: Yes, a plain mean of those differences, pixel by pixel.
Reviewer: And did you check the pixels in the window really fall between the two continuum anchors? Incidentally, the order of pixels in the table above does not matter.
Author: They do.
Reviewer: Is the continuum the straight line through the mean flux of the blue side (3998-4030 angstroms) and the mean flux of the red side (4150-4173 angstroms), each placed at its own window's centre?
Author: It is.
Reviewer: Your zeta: 1.0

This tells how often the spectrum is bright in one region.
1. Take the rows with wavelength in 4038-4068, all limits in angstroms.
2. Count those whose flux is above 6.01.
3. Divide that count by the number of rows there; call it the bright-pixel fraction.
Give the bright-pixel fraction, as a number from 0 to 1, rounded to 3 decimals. 0.333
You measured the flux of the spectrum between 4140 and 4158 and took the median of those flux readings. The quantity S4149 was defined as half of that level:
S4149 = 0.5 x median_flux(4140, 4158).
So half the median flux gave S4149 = 2.87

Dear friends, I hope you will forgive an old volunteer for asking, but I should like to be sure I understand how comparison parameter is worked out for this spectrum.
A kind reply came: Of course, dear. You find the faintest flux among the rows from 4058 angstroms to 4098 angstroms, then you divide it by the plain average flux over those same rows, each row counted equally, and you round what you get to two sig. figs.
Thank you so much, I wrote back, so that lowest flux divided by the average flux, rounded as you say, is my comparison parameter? 0.91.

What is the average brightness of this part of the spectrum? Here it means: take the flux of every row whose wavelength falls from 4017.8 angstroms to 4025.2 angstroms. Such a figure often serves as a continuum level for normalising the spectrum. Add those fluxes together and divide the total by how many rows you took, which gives 6.18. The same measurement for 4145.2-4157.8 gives 5.79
